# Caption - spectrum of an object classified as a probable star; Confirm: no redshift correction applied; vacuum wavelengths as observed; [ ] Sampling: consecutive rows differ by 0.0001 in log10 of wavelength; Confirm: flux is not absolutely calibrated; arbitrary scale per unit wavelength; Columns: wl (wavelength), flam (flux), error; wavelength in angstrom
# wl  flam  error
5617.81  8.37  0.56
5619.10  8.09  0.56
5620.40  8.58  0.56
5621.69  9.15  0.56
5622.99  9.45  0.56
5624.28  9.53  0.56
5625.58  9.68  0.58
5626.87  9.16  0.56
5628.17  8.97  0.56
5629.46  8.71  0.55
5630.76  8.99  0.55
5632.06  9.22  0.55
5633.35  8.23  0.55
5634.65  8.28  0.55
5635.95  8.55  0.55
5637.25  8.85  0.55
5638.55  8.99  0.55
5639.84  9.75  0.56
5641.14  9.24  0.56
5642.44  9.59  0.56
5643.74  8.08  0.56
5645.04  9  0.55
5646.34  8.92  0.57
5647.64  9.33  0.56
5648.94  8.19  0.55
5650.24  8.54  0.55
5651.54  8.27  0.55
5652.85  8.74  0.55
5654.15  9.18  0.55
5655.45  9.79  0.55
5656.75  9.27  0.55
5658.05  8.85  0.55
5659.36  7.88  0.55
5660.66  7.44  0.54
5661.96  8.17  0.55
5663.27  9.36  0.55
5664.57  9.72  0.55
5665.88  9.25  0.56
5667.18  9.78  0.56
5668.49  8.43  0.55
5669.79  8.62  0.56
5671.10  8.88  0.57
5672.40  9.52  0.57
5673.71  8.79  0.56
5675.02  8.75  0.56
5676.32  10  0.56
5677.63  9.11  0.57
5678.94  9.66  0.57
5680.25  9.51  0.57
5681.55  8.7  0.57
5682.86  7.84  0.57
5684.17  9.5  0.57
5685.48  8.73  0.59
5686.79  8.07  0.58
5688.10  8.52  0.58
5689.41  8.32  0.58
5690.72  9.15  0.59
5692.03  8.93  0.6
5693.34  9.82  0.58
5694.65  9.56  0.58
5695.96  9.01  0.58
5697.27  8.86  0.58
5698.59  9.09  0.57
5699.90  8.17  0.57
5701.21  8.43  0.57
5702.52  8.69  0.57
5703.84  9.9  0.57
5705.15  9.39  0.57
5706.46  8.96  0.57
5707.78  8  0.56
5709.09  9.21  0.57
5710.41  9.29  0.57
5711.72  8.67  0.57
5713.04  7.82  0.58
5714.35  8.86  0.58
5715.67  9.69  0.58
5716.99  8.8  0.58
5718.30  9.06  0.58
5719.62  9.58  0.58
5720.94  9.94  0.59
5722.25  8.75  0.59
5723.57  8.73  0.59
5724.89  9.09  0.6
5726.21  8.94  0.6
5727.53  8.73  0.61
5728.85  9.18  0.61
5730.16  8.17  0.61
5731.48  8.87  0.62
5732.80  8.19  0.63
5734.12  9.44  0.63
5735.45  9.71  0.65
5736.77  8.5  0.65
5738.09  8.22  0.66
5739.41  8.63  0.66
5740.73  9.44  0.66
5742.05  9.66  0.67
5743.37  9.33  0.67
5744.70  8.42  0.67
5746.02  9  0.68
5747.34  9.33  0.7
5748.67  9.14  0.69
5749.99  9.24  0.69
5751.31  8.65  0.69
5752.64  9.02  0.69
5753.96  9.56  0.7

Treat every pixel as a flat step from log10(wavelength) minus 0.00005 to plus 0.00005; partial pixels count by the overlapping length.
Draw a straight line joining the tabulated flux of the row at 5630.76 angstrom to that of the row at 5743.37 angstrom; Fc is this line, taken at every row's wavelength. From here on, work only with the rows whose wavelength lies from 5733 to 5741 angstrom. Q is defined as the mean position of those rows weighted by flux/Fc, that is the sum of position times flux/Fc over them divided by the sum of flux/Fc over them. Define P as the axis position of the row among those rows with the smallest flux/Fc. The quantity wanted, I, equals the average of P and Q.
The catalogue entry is 5737.7 angstrom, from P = 5738.09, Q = 5737.4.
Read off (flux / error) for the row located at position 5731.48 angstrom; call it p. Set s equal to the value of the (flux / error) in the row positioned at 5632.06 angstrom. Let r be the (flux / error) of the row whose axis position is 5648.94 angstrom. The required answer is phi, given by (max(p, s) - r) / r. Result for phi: 0.13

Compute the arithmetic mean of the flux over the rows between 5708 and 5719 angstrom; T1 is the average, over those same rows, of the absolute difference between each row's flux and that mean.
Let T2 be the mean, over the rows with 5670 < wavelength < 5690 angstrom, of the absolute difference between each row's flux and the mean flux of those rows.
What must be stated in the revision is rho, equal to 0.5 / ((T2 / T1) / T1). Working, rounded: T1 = 0.39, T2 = 0.499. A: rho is 0.151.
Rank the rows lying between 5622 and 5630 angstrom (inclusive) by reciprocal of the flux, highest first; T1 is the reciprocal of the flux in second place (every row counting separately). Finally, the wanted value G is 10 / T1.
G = 89.7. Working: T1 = 0.111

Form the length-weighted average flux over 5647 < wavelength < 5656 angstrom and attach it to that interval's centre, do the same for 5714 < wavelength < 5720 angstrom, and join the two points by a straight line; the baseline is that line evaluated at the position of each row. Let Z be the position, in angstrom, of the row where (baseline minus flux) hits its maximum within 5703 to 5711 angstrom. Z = 5707.78 angstrom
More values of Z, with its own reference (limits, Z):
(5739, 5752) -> 5744.70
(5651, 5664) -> 5660.66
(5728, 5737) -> 5730.16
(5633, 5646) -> 5643.74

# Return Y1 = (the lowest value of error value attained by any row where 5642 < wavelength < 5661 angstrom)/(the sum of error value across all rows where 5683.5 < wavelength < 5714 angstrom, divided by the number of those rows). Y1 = 0.94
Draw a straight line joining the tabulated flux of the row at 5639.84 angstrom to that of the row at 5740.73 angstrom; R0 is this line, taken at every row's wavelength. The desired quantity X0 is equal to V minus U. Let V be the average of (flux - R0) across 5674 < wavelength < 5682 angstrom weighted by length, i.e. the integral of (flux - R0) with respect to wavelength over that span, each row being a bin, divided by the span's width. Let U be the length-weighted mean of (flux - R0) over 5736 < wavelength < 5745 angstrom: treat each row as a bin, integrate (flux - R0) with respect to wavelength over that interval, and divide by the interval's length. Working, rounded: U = -0.5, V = -0.35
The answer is 0.17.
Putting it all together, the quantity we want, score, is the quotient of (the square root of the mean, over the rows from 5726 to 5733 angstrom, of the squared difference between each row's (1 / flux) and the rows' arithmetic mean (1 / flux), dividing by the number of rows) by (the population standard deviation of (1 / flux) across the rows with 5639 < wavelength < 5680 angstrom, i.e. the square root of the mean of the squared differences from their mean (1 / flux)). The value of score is 0.63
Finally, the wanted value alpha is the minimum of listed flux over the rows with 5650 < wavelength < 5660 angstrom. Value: 7.88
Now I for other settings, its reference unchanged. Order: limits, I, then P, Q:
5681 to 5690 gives 5684.2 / 5682.86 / 5685.5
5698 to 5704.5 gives 5700.6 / 5699.90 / 5701.3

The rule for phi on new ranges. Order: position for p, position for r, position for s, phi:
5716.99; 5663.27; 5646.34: -0.08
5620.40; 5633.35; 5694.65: 0.10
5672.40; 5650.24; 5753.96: 0.08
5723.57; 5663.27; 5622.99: -0.01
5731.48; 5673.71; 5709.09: 0.03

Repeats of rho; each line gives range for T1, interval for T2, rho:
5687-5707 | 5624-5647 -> 0.220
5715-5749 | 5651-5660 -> 0.175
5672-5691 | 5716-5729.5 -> 0.445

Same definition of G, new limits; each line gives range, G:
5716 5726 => 87.5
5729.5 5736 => 81.9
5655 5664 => 78.8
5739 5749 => 86.3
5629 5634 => 87.1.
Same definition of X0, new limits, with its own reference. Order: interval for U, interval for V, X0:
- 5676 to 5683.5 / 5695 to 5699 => -0.02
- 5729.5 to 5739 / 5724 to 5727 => 0.23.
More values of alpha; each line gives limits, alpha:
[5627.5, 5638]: 8.23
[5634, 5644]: 8.08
